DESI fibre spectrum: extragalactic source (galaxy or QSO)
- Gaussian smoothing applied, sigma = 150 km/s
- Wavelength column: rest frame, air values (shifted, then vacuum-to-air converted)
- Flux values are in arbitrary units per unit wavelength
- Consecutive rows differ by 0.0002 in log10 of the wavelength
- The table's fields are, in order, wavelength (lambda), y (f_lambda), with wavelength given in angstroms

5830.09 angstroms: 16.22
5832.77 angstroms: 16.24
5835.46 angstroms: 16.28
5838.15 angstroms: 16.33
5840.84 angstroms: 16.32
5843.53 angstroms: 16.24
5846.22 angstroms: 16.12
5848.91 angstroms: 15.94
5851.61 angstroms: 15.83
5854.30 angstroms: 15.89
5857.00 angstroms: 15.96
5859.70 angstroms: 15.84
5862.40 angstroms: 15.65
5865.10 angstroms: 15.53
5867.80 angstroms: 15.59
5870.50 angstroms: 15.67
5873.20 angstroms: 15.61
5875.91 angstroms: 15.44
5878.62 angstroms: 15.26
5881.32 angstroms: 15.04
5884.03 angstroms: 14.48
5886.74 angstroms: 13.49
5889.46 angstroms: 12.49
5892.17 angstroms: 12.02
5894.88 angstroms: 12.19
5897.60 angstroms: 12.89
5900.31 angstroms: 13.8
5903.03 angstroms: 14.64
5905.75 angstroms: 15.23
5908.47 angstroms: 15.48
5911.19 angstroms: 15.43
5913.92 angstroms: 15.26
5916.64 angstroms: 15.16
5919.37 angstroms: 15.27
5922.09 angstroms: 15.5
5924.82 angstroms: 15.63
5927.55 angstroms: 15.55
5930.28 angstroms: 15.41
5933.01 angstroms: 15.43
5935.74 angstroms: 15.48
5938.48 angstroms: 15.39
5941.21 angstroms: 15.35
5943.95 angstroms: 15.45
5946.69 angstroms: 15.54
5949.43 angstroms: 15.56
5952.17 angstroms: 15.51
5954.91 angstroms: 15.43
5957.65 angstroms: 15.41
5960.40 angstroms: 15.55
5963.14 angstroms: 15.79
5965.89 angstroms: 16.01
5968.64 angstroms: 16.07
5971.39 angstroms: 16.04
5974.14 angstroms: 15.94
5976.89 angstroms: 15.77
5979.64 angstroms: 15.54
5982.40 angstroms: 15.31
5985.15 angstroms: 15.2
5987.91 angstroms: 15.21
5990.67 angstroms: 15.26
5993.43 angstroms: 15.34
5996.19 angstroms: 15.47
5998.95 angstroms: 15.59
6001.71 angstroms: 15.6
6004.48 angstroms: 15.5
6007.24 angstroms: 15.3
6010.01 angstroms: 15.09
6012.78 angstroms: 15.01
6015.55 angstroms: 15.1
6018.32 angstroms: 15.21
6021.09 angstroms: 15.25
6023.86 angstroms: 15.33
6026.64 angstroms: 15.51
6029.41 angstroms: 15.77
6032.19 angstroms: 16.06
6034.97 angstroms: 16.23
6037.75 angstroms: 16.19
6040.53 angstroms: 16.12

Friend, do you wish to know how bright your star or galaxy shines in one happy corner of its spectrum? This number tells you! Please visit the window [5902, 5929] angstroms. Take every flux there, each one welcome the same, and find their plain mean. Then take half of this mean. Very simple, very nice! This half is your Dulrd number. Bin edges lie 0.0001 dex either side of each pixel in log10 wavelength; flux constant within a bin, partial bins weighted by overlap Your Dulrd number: 7.66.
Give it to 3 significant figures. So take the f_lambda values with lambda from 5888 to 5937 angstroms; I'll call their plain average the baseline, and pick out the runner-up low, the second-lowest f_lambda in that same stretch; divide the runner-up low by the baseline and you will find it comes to 0.835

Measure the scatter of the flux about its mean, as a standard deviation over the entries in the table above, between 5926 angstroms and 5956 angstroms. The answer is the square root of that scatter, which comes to 0.26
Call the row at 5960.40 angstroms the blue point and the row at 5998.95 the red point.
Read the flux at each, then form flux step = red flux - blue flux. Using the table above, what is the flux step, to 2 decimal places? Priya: 0.04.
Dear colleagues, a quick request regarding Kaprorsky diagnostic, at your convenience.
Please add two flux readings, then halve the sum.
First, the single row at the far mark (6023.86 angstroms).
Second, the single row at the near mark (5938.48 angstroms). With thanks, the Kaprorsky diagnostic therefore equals 15.4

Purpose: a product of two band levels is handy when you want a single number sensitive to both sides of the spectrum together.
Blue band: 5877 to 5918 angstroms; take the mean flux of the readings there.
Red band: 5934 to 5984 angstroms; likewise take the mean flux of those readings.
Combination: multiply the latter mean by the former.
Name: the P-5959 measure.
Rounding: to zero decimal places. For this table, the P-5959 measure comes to 222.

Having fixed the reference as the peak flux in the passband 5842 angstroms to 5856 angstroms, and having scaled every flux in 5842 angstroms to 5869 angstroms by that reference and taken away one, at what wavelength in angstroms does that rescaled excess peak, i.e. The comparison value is 5843.53 angstroms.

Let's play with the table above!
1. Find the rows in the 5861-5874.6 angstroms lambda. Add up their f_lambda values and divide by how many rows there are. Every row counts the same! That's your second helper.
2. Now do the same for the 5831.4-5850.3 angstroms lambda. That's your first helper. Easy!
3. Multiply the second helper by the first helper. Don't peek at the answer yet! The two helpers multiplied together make 253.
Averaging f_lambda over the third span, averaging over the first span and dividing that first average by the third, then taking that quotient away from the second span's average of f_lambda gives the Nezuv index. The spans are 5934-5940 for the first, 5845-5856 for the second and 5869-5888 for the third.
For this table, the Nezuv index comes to 14.9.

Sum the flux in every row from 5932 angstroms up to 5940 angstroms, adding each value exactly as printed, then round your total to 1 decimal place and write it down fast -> 46.3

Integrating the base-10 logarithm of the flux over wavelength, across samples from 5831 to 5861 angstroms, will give 36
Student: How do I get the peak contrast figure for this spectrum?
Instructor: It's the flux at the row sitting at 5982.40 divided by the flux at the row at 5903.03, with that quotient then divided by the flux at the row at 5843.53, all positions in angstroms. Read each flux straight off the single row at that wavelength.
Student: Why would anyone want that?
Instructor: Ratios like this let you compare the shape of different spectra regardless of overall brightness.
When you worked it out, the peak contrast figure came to 0.0644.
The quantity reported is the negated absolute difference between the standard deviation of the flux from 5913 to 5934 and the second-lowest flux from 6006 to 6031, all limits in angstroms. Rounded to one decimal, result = -14.9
